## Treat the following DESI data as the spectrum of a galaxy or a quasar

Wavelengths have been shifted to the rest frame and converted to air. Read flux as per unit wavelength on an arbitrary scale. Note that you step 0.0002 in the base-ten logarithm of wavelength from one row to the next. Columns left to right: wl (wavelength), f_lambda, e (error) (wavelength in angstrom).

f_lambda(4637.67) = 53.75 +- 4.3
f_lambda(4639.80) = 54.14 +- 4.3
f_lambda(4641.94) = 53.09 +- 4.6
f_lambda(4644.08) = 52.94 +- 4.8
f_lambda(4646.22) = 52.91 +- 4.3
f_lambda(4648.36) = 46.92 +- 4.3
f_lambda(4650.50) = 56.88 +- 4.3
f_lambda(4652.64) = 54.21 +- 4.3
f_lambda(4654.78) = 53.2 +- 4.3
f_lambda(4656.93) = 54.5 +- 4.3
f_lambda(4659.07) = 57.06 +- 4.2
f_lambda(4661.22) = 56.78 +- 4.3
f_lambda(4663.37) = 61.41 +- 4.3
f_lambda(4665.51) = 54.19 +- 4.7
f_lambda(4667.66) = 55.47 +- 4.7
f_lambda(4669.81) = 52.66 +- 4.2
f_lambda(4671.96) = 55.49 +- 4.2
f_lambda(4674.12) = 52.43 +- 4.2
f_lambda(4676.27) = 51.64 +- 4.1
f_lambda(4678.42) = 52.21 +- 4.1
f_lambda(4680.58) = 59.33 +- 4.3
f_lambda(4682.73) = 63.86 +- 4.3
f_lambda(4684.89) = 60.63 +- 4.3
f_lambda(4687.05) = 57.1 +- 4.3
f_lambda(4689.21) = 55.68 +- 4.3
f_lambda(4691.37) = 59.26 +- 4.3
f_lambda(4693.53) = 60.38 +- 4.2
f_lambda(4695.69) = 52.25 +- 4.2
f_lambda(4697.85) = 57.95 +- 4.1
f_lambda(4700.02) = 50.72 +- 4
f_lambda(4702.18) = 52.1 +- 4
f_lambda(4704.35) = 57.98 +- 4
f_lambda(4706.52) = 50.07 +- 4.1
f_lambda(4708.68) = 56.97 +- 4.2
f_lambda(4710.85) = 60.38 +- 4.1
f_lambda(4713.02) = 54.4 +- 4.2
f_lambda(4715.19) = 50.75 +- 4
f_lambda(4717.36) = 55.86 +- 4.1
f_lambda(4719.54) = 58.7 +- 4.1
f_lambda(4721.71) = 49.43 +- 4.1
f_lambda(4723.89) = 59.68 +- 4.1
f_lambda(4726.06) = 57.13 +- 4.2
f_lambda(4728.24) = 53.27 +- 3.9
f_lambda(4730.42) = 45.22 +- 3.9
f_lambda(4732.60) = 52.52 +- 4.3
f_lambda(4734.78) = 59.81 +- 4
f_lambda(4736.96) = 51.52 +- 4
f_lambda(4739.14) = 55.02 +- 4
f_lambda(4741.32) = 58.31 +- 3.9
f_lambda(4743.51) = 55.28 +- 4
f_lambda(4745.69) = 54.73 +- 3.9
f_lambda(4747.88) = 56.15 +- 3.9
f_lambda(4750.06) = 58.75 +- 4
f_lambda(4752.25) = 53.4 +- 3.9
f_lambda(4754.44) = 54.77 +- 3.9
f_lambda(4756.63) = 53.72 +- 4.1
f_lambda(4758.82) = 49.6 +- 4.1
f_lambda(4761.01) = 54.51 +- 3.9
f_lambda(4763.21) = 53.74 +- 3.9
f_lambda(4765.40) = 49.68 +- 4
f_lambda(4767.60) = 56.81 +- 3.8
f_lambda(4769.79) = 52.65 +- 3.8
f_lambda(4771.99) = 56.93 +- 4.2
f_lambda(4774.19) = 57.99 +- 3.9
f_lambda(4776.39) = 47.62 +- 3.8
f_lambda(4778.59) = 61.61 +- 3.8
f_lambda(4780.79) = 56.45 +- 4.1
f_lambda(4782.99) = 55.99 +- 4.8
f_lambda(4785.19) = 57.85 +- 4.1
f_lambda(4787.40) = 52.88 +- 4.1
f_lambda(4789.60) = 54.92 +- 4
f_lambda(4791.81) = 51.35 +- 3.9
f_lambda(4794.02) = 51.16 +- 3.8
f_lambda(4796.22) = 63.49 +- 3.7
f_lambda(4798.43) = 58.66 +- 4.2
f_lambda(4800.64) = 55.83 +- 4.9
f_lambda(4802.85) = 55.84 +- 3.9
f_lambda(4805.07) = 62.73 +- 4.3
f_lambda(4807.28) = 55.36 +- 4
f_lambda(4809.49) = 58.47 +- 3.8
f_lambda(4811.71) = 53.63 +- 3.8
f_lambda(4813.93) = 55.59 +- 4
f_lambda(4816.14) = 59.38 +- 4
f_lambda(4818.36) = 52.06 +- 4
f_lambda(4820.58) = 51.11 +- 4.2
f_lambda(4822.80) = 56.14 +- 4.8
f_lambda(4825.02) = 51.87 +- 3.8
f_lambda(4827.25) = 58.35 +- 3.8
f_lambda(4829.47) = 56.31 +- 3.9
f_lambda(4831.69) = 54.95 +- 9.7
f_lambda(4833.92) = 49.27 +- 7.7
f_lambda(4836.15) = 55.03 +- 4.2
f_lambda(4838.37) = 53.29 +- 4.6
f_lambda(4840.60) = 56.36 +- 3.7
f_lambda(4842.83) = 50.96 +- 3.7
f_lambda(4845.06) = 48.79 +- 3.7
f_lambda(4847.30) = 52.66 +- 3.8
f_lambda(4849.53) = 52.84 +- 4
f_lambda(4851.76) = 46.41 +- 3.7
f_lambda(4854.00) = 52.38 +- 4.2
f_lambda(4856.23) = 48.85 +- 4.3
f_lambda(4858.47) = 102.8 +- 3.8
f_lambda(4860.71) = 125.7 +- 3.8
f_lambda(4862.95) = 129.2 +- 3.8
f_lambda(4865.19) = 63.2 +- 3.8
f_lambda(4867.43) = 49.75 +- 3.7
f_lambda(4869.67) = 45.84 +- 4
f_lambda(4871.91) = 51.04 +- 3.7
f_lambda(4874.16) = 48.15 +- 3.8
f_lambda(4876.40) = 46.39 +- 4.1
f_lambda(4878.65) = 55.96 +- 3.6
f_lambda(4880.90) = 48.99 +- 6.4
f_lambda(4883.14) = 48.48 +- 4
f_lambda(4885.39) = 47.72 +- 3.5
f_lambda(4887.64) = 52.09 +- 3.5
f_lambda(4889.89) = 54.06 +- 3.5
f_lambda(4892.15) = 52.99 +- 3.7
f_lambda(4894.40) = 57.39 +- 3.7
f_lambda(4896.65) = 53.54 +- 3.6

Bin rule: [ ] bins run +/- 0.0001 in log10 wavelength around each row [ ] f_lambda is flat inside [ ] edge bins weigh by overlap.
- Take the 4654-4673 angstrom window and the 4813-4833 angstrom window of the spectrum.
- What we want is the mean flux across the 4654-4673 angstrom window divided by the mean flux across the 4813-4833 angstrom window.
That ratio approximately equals 1.01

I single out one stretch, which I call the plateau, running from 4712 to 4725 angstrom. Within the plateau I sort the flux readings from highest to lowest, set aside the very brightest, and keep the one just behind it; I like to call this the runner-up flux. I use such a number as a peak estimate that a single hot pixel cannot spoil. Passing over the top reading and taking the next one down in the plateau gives 58.7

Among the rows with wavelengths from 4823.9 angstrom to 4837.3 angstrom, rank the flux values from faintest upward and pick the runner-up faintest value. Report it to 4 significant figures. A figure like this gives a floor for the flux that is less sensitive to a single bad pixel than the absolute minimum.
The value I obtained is 51.87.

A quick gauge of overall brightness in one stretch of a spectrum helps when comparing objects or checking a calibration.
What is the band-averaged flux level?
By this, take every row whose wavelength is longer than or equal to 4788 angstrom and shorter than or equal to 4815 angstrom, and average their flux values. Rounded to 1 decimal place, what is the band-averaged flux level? 56.4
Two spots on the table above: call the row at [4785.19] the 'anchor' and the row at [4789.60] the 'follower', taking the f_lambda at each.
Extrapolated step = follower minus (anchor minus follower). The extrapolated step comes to 52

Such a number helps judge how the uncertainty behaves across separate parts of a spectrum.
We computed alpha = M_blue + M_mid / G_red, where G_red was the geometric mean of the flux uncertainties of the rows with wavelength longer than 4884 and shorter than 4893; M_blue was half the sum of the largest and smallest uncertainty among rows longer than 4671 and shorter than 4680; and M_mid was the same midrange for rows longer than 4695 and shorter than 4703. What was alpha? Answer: 5.3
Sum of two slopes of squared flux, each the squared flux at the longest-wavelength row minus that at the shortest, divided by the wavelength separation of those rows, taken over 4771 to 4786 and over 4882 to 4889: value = 89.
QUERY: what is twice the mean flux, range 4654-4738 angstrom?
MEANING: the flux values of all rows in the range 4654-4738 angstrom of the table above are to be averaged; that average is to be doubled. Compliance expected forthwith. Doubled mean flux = 110.8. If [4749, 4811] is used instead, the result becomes 110.9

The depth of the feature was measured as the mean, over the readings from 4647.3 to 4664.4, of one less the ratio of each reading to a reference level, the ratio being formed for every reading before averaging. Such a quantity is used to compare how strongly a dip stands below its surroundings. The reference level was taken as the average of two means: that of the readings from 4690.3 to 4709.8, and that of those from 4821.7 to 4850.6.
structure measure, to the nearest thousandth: -0.012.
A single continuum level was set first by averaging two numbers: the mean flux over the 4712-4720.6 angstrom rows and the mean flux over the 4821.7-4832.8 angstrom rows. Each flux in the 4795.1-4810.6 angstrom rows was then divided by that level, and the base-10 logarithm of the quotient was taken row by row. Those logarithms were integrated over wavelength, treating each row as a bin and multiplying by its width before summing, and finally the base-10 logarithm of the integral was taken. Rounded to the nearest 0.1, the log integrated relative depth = -0.4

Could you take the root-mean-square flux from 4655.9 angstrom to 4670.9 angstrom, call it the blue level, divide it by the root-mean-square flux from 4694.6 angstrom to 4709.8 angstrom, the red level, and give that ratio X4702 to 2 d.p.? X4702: 1.04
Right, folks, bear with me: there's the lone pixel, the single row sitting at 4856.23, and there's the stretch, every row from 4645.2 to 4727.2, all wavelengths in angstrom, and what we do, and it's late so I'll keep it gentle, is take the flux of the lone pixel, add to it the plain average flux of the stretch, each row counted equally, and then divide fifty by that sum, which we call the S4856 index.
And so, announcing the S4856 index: 0.479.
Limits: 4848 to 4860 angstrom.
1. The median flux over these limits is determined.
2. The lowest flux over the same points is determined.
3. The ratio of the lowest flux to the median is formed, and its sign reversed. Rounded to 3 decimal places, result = -0.886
